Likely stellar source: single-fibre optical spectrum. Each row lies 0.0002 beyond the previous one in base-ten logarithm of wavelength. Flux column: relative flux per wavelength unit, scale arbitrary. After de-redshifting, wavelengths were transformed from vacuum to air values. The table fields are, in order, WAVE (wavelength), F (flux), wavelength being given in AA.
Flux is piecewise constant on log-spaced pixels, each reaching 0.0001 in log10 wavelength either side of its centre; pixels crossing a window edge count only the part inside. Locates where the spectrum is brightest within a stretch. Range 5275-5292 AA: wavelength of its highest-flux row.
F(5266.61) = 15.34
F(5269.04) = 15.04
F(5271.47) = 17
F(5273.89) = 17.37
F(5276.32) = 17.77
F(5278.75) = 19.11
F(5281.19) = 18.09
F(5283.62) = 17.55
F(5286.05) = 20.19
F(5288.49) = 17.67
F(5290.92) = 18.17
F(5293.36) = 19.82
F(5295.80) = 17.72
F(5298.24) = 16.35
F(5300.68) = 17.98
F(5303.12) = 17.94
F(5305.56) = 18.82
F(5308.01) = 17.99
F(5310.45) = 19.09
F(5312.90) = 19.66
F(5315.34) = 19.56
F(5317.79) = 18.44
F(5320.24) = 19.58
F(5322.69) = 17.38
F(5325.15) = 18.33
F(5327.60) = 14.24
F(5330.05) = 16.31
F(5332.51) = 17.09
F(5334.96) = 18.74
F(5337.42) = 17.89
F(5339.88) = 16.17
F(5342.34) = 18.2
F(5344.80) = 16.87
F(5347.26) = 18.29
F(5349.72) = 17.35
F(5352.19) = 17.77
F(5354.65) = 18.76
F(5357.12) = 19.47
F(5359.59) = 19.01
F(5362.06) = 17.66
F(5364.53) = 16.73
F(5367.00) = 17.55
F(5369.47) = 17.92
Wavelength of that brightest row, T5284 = 5286.05 AA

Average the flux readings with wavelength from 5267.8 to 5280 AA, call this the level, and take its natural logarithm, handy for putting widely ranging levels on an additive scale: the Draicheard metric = 2.85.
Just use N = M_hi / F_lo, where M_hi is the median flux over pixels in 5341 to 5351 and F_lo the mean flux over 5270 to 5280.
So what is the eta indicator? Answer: 1.00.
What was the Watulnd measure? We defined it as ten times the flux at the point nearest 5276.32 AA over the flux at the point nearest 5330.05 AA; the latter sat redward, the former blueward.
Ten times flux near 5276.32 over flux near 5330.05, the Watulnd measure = 10.9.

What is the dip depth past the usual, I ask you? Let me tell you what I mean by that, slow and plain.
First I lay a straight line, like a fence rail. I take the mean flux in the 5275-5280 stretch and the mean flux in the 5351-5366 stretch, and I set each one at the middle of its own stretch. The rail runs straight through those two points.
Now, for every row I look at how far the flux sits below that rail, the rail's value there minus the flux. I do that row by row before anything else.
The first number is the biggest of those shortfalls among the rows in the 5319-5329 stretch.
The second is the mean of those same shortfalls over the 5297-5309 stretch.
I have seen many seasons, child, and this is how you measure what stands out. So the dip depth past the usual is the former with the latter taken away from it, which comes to 3.5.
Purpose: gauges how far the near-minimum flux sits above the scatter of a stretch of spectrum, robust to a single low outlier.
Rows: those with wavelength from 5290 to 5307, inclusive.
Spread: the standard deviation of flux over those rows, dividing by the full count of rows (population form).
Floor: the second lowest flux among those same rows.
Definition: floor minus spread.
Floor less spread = 16.7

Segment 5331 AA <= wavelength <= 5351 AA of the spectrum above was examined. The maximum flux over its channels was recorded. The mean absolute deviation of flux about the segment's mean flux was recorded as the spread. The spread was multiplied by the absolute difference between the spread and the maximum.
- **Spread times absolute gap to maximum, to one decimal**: 12.7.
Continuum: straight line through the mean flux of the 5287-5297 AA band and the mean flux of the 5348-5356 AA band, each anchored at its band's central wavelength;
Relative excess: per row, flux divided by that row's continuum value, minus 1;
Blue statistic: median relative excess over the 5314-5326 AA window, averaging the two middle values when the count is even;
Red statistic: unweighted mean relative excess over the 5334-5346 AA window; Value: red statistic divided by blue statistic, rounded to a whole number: -2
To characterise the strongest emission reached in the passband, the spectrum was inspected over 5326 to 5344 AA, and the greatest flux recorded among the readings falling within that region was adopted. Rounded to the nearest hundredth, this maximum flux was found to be 18.74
